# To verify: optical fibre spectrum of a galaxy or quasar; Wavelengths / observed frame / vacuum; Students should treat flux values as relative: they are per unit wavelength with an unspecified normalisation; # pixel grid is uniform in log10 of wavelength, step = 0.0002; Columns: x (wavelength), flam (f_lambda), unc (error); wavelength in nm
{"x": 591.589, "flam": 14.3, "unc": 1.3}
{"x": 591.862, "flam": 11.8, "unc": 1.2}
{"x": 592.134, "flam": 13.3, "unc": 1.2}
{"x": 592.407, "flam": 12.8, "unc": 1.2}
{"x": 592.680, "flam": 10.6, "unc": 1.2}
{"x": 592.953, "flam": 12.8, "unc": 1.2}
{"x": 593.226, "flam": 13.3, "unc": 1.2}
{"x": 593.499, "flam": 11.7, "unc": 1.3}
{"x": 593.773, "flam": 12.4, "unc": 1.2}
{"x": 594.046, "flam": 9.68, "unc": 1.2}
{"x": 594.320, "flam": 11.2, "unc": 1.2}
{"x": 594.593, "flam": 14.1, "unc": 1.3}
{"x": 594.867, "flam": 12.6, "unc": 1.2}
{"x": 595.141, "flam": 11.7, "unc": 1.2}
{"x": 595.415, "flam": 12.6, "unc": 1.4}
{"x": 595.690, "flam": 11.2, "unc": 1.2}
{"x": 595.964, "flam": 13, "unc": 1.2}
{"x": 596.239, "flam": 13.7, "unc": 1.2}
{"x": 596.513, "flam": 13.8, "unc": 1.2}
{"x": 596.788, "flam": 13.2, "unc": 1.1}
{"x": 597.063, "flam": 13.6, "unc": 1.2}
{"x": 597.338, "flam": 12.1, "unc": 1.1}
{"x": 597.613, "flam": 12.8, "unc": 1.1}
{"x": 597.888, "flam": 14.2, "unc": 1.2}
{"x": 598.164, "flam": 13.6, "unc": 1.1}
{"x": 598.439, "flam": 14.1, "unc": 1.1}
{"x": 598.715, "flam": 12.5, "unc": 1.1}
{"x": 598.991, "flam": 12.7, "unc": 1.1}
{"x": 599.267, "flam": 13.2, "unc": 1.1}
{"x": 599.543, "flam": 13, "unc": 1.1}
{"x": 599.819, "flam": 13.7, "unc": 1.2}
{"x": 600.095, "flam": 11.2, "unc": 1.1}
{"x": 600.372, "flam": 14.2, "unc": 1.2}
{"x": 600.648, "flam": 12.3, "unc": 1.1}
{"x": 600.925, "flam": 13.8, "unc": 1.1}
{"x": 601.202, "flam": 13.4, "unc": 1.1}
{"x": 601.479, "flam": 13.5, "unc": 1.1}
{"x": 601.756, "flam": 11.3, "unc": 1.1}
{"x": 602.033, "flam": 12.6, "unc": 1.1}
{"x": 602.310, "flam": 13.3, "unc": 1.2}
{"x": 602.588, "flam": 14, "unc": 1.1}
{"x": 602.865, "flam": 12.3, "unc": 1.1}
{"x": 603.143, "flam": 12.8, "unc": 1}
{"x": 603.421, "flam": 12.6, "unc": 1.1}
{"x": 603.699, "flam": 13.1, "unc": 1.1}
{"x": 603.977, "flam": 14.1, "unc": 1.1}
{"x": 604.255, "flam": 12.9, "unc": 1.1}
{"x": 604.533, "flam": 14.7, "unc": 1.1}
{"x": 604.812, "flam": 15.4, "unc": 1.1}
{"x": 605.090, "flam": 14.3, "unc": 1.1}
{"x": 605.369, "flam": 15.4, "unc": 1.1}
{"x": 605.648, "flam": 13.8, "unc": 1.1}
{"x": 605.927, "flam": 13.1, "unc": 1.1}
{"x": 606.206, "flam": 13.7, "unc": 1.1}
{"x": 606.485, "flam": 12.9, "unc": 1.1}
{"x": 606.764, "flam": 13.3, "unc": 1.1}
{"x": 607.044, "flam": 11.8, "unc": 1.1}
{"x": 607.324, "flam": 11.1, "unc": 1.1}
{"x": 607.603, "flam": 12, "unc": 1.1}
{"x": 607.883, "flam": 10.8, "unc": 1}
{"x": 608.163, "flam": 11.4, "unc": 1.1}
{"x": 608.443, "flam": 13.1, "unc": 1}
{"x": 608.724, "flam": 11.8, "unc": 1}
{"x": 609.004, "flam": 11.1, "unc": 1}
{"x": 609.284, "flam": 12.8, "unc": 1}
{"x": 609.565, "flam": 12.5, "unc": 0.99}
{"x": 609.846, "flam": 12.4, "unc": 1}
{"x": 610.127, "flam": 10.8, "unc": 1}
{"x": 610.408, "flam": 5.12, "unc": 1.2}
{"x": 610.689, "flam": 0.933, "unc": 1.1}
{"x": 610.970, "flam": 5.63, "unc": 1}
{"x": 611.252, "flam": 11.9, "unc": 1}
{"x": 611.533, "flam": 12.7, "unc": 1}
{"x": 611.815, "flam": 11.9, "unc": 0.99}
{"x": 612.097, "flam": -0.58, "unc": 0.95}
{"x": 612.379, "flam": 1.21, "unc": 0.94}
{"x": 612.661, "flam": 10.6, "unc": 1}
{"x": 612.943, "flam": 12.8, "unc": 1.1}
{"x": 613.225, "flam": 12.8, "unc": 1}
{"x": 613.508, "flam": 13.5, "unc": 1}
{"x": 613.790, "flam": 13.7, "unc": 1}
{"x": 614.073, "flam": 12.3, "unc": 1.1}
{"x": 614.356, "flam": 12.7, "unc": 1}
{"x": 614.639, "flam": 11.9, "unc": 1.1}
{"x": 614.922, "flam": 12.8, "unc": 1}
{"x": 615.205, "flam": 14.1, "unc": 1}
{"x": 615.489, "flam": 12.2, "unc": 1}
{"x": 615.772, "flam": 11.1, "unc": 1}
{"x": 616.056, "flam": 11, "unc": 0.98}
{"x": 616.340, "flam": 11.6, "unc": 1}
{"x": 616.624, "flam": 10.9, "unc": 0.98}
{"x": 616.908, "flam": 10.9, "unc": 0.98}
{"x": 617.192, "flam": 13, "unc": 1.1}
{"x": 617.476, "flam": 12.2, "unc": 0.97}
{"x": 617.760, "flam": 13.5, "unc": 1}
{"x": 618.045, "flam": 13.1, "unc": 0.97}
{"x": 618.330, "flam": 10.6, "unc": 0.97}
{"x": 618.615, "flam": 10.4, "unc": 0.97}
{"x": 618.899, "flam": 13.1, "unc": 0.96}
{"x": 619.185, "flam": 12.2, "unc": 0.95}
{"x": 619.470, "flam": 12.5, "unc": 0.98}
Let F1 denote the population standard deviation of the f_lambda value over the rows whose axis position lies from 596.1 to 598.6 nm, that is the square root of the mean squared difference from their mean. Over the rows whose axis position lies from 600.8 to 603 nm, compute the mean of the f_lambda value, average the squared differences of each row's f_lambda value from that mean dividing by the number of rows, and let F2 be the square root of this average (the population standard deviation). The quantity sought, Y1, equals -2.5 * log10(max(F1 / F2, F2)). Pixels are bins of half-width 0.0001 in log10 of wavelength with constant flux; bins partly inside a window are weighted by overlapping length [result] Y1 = 0.19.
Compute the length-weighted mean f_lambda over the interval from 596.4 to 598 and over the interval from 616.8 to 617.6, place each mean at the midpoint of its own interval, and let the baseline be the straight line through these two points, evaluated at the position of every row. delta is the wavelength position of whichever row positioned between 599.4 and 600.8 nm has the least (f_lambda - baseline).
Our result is 600.095 nm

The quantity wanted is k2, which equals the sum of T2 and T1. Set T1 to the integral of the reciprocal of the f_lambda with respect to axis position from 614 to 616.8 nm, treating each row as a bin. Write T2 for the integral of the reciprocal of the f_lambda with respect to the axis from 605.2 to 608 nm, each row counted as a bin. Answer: 0.455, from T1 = 0.234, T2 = 0.221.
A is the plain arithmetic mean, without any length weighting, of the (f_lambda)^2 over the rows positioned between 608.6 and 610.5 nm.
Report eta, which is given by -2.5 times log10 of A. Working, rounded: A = 126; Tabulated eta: -5.25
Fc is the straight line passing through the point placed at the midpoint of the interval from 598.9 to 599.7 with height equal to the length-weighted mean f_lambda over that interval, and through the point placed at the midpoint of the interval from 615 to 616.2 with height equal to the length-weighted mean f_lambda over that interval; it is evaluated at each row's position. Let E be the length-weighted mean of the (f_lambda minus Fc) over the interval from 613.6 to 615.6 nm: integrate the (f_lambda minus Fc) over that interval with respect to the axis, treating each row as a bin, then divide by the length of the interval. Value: 0.7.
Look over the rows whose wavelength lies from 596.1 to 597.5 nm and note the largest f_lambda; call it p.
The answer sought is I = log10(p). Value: 1.14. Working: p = 13.8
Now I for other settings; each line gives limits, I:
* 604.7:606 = 1.19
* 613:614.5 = 1.14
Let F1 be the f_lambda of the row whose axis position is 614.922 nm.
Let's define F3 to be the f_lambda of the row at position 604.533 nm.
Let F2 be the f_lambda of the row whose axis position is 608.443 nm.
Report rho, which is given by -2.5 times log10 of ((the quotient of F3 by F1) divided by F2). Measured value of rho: 2.6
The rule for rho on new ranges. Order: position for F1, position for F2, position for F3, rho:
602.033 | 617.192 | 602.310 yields 2.7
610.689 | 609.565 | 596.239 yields -0.2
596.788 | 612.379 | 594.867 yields 0.3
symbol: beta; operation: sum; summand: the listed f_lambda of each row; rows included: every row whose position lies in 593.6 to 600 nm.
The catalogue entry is 295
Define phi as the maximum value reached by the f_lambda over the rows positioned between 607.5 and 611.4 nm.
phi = 13.1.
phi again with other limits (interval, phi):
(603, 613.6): 15.4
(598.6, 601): 14.2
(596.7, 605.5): 15.4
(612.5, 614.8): 13.7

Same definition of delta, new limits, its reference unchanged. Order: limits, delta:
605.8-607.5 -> 607.324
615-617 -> 616.624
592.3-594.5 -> 594.046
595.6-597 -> 595.690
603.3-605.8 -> 603.421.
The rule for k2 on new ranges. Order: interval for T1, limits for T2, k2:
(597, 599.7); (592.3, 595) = 0.431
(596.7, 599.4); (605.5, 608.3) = 0.433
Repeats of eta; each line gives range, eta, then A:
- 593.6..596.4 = -5.45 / 151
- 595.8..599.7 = -5.61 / 176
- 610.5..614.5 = -5.15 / 114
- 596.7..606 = -5.63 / 178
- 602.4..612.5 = -5.39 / 144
